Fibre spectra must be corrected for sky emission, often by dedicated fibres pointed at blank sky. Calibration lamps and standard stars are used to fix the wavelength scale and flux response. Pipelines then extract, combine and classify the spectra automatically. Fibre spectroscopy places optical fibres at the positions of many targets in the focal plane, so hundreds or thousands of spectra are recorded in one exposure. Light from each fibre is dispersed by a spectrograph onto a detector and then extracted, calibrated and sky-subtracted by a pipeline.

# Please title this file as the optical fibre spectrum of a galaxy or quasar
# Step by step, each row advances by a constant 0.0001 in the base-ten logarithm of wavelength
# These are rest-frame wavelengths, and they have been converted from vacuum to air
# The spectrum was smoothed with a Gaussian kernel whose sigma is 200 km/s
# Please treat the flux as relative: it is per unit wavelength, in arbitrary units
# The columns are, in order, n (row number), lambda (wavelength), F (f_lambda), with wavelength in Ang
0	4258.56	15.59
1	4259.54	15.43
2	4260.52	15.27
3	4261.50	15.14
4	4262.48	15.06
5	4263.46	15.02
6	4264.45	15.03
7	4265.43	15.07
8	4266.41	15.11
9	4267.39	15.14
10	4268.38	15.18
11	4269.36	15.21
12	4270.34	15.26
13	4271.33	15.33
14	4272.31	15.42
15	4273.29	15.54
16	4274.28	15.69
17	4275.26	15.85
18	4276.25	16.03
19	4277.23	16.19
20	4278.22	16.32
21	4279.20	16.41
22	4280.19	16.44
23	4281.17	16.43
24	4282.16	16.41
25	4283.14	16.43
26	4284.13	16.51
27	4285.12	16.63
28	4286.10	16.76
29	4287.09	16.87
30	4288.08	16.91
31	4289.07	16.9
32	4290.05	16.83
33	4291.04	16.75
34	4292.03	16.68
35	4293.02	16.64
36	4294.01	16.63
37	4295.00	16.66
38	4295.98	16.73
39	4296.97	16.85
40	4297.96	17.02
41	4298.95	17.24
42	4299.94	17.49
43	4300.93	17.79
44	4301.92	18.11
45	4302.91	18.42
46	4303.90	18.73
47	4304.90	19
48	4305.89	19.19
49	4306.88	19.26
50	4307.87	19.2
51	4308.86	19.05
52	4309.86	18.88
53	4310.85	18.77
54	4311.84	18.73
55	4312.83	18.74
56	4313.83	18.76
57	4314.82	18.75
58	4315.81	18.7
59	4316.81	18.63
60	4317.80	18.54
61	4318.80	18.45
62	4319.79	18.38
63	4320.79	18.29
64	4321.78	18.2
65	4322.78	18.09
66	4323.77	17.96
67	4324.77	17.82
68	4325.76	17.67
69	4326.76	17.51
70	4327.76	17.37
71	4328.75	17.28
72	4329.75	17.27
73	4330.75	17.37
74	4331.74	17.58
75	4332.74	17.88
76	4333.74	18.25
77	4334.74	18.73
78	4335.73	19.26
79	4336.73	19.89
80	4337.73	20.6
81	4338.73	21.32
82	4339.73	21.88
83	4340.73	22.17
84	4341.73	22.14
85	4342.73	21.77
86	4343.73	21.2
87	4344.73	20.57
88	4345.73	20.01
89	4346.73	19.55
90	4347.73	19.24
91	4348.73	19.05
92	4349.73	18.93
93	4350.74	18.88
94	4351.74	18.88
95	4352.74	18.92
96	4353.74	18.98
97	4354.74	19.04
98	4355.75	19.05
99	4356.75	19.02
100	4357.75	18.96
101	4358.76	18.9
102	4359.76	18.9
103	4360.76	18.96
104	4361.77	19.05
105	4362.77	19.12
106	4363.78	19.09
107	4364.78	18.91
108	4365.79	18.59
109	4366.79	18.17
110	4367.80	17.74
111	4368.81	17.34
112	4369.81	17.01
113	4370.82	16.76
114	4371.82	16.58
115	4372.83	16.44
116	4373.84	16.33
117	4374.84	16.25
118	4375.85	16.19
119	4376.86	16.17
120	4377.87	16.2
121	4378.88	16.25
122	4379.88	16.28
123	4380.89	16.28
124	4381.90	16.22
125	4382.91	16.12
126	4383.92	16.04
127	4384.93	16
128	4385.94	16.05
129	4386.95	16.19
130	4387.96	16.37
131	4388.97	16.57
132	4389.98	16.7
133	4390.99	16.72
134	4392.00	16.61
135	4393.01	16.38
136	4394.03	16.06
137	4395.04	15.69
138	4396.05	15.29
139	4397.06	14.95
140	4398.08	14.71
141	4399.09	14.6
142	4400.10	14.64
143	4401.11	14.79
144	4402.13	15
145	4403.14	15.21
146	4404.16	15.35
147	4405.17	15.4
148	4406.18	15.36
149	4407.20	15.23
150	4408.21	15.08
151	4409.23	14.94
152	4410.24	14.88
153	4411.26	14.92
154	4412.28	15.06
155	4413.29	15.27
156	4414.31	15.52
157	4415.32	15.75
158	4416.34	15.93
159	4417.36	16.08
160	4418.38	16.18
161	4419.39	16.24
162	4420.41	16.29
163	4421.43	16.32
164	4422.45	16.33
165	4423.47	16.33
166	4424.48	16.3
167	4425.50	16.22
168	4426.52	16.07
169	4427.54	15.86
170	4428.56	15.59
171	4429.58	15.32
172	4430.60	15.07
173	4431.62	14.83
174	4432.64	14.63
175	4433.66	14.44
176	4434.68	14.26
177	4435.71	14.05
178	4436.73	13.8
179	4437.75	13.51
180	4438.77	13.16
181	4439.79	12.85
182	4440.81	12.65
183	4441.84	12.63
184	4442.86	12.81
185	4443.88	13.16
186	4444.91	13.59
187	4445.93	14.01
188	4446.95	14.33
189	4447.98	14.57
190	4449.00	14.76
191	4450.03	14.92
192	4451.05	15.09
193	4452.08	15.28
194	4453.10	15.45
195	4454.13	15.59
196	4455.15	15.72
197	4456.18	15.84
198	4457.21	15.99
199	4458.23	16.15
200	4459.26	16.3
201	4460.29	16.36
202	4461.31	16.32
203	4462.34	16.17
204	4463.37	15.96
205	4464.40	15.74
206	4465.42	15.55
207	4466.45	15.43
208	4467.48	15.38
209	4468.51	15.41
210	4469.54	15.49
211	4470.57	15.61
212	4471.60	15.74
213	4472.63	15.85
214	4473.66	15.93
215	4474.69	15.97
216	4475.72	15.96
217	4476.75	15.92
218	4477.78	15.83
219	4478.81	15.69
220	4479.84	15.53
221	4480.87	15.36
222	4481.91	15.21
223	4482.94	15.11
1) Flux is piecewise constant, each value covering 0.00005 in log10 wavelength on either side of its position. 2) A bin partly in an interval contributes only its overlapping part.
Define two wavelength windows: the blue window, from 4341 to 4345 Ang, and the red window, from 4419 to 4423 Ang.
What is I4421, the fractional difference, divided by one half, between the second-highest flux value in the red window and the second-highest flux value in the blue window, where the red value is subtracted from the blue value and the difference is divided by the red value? 0.67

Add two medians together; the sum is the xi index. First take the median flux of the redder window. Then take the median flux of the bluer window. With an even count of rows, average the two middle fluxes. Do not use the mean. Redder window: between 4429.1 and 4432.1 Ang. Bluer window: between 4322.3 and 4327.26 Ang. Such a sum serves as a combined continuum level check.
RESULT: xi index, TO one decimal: 32.9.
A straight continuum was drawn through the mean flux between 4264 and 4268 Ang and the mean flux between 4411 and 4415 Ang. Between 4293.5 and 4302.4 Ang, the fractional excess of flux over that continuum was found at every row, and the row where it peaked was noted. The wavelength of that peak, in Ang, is 4301.92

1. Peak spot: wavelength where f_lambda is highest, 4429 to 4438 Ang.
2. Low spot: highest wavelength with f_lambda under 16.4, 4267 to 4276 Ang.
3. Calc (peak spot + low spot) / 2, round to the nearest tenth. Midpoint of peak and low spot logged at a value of 4352.4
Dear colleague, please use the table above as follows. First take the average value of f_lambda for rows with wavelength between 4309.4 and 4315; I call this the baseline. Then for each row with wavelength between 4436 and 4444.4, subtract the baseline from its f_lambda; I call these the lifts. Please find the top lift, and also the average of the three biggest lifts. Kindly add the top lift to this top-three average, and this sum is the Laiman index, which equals -10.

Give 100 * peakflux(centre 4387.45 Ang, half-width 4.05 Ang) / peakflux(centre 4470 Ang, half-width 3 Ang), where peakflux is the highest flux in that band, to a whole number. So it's 105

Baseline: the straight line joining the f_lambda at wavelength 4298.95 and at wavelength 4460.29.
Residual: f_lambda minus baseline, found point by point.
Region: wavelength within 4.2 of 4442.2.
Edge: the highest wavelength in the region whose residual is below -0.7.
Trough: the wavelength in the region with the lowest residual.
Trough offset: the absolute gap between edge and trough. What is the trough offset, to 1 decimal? 4.1 Ang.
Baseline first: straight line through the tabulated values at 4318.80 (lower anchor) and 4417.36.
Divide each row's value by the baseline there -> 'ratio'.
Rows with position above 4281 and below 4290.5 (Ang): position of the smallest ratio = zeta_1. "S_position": 4281.17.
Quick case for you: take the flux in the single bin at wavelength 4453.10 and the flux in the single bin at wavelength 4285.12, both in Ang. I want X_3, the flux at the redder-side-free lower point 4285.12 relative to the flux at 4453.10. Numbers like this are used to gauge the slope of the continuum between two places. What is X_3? 1.08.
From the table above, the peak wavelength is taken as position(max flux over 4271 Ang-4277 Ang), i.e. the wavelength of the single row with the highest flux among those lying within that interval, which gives 4276.25 Ang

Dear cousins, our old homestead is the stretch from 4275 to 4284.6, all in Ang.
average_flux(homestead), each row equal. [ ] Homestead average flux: 16.3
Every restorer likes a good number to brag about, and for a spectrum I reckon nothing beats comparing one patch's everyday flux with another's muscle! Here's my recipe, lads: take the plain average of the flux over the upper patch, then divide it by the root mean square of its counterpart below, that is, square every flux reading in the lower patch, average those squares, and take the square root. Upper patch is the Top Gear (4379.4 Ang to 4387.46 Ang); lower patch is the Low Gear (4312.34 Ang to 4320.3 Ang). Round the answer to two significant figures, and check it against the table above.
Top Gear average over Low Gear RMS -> 0.87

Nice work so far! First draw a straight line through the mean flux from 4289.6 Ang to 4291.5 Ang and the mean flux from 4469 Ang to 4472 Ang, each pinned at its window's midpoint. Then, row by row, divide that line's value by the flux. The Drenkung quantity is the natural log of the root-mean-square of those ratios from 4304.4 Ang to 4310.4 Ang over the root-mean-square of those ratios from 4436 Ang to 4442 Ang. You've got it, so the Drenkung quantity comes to -0.33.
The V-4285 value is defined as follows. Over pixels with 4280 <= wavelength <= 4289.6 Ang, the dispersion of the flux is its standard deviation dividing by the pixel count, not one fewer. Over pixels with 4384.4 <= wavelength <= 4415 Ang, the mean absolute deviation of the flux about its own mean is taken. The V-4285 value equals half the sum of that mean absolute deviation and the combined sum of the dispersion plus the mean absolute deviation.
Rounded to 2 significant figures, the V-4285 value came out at 0.68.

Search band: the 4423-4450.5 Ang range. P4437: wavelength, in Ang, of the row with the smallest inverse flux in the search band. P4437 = 4423.47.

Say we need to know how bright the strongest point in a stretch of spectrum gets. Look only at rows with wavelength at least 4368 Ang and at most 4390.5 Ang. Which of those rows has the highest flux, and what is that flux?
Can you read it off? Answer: 17.34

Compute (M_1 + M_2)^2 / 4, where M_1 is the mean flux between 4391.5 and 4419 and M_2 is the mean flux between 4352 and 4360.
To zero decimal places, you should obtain 295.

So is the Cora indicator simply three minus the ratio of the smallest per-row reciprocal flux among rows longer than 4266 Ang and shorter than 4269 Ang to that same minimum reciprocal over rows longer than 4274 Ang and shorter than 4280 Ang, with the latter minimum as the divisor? 1.92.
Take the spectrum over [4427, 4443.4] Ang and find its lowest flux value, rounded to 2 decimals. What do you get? 12.63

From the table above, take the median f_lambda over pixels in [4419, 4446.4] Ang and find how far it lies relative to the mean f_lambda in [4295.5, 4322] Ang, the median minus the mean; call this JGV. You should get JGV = -3.7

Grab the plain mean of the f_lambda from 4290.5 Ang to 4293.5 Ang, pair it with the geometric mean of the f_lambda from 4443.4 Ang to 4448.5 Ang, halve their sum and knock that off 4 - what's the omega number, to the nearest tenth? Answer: -11.3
